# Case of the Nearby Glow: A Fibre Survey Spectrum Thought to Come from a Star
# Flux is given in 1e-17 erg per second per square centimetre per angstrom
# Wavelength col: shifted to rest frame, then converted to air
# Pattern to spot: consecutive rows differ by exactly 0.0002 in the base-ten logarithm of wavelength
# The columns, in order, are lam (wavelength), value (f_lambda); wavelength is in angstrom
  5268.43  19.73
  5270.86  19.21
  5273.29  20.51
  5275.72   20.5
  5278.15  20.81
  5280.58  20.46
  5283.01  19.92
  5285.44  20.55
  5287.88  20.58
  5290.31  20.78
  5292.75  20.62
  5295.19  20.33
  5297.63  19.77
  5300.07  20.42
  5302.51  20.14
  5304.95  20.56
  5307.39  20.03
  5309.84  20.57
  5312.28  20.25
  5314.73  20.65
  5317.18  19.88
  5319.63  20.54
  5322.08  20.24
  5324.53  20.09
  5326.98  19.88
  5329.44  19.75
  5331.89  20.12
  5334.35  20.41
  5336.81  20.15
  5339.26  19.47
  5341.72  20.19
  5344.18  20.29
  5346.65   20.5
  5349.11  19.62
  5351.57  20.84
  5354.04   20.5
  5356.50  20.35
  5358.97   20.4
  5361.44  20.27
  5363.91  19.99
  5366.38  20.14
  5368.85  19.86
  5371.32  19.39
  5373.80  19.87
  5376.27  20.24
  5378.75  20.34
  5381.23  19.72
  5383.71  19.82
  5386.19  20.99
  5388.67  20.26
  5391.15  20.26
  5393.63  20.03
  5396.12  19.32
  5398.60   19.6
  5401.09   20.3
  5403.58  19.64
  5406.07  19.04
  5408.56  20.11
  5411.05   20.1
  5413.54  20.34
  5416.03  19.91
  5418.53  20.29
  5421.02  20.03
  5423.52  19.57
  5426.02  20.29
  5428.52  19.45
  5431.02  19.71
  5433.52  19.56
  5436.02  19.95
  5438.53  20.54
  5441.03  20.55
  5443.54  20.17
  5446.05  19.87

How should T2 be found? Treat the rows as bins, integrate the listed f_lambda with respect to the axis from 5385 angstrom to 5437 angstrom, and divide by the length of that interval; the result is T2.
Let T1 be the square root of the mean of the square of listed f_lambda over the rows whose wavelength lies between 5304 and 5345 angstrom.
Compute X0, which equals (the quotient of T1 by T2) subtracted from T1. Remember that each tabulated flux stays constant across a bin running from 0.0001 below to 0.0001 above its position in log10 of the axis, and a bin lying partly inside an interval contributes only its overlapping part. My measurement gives 19.2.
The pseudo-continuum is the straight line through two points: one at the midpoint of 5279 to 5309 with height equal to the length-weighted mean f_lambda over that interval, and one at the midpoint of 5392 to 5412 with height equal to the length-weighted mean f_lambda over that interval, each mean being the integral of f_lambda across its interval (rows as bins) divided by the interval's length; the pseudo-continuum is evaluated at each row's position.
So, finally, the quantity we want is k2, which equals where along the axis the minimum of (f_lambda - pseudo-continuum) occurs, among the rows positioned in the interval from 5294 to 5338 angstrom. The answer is 5297.63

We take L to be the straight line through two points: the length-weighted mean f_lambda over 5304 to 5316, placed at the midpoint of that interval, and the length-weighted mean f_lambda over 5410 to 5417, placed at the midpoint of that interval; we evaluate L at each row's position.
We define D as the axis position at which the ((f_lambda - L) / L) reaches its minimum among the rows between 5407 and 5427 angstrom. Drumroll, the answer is 5423.52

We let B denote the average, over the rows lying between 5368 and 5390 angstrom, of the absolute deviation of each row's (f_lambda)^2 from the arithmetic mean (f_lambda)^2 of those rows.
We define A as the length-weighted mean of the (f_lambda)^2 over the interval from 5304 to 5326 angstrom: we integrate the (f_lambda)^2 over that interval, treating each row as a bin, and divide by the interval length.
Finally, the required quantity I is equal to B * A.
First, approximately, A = 412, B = 14.4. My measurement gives 5951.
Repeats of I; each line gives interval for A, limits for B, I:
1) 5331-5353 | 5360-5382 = 3896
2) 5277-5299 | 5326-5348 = 4273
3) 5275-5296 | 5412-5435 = 4955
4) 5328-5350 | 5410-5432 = 4355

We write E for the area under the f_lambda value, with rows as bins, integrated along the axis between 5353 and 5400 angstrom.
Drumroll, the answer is 943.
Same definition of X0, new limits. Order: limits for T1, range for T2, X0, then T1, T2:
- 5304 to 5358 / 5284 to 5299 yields 19.2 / 20.22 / 20.43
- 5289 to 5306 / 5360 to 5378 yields 19.4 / 20.38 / 19.98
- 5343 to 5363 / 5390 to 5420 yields 19.3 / 20.35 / 19.92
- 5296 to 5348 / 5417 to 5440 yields 19.2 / 20.19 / 19.94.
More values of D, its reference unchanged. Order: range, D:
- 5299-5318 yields 5317.18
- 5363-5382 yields 5371.32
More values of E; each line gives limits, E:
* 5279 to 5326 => 956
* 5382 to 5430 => 958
